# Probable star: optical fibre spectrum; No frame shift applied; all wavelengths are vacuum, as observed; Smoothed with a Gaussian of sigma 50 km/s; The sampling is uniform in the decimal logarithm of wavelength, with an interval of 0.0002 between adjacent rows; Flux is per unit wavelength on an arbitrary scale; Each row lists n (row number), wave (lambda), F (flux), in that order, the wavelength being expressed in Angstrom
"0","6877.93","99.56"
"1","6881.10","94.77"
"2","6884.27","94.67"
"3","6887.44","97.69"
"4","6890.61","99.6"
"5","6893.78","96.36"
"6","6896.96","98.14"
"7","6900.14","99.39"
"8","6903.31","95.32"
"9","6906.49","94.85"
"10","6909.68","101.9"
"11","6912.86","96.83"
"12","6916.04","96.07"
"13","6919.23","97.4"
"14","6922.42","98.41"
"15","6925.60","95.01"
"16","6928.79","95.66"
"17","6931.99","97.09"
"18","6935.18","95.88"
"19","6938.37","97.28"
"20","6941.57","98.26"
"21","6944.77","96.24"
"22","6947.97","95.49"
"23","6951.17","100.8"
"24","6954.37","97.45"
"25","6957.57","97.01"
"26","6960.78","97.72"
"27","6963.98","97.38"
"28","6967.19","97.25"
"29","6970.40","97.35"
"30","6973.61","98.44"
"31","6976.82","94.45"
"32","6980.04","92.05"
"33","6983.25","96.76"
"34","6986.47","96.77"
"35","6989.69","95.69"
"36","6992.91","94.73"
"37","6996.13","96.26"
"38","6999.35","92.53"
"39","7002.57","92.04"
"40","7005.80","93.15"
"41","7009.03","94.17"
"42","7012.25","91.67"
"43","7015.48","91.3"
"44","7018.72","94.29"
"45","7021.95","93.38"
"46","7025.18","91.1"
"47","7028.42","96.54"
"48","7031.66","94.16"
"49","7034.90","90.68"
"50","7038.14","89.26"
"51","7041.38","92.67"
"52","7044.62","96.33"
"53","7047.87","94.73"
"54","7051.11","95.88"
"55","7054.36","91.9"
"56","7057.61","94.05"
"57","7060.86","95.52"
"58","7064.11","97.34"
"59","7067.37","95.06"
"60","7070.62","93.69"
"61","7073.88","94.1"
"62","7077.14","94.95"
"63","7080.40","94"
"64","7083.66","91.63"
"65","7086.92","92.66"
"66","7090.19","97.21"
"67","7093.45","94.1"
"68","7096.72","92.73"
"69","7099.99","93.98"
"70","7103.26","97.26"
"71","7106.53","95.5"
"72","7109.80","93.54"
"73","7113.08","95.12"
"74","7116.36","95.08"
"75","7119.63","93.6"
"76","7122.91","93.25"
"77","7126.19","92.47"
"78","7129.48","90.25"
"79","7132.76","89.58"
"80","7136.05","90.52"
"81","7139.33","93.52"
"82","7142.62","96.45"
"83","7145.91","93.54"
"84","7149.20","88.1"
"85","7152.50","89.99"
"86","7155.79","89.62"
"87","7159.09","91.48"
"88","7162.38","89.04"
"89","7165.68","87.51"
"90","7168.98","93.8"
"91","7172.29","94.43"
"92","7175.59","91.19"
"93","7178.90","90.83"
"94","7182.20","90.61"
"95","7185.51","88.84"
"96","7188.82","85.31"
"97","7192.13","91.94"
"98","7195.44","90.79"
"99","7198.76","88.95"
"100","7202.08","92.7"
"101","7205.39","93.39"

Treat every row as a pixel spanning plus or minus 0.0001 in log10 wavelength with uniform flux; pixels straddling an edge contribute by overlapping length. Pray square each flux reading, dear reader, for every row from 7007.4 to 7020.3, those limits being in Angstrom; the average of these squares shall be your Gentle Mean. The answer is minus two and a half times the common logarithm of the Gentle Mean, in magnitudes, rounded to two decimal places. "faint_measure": -9.84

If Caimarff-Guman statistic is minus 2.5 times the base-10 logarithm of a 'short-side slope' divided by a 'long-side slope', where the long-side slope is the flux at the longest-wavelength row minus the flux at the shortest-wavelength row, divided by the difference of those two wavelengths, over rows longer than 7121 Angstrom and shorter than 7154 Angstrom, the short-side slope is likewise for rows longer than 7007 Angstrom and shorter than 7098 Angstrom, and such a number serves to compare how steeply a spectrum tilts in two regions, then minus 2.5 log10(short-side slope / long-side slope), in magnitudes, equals 2.1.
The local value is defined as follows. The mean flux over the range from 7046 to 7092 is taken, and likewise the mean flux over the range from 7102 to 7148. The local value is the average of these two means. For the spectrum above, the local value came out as 94.0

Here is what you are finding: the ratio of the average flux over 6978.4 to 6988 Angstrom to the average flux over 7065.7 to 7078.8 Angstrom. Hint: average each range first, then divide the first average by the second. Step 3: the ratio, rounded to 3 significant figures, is 1.01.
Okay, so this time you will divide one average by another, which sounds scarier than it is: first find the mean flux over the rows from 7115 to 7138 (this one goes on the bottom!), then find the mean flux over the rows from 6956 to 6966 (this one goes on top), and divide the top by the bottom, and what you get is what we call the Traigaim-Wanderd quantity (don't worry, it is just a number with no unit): 1.06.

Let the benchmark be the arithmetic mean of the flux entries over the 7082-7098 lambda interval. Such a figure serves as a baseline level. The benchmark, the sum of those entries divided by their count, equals 93.7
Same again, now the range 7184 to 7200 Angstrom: 89.2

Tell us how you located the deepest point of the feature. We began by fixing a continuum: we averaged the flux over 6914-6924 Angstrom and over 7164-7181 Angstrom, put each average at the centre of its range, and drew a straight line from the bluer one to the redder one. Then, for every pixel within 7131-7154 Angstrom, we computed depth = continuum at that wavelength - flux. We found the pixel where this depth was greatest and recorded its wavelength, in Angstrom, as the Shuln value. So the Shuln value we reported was 7149.20 Angstrom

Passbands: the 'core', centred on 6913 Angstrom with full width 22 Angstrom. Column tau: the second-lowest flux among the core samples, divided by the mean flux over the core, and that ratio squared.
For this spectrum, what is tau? 0.961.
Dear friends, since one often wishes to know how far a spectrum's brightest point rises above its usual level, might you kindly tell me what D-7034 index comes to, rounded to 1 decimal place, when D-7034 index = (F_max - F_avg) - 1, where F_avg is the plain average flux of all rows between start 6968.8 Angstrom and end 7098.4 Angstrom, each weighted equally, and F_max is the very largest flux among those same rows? 3.3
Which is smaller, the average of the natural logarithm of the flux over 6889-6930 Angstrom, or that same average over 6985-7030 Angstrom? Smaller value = 4.54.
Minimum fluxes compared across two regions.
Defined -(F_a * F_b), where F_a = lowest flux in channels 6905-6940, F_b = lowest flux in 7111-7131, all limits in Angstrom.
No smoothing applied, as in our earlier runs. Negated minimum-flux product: -8560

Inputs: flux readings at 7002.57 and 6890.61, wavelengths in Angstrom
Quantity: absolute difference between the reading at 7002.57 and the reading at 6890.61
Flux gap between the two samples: 7.6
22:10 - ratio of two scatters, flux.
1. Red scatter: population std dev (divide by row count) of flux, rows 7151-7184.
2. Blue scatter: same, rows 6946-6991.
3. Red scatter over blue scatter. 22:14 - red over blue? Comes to 1.02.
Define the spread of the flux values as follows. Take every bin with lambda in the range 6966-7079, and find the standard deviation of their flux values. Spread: 2.2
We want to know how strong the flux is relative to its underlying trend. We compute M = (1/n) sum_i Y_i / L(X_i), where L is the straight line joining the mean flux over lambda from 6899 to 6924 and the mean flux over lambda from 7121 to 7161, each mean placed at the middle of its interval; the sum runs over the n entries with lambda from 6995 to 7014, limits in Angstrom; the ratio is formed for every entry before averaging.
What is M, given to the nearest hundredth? 0.98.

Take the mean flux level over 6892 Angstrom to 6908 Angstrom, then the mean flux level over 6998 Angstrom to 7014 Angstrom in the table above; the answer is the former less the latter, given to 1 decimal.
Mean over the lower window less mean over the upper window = 4.1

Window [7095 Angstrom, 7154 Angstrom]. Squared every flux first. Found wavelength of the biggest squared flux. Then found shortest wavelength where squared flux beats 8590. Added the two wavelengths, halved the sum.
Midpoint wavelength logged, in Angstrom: 7100.0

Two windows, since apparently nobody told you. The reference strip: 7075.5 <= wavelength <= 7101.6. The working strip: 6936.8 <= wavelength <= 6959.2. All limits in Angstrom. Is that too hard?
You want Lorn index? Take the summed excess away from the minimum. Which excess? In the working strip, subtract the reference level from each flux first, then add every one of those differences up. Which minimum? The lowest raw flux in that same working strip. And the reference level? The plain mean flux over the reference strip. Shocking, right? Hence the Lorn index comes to 70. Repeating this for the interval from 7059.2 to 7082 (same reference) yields 86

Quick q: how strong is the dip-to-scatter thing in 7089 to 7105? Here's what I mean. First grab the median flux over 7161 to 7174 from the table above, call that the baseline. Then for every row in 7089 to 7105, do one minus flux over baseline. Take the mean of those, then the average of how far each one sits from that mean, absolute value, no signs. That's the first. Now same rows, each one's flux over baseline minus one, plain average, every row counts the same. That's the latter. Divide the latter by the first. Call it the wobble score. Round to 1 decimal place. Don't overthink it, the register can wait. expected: 2.1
